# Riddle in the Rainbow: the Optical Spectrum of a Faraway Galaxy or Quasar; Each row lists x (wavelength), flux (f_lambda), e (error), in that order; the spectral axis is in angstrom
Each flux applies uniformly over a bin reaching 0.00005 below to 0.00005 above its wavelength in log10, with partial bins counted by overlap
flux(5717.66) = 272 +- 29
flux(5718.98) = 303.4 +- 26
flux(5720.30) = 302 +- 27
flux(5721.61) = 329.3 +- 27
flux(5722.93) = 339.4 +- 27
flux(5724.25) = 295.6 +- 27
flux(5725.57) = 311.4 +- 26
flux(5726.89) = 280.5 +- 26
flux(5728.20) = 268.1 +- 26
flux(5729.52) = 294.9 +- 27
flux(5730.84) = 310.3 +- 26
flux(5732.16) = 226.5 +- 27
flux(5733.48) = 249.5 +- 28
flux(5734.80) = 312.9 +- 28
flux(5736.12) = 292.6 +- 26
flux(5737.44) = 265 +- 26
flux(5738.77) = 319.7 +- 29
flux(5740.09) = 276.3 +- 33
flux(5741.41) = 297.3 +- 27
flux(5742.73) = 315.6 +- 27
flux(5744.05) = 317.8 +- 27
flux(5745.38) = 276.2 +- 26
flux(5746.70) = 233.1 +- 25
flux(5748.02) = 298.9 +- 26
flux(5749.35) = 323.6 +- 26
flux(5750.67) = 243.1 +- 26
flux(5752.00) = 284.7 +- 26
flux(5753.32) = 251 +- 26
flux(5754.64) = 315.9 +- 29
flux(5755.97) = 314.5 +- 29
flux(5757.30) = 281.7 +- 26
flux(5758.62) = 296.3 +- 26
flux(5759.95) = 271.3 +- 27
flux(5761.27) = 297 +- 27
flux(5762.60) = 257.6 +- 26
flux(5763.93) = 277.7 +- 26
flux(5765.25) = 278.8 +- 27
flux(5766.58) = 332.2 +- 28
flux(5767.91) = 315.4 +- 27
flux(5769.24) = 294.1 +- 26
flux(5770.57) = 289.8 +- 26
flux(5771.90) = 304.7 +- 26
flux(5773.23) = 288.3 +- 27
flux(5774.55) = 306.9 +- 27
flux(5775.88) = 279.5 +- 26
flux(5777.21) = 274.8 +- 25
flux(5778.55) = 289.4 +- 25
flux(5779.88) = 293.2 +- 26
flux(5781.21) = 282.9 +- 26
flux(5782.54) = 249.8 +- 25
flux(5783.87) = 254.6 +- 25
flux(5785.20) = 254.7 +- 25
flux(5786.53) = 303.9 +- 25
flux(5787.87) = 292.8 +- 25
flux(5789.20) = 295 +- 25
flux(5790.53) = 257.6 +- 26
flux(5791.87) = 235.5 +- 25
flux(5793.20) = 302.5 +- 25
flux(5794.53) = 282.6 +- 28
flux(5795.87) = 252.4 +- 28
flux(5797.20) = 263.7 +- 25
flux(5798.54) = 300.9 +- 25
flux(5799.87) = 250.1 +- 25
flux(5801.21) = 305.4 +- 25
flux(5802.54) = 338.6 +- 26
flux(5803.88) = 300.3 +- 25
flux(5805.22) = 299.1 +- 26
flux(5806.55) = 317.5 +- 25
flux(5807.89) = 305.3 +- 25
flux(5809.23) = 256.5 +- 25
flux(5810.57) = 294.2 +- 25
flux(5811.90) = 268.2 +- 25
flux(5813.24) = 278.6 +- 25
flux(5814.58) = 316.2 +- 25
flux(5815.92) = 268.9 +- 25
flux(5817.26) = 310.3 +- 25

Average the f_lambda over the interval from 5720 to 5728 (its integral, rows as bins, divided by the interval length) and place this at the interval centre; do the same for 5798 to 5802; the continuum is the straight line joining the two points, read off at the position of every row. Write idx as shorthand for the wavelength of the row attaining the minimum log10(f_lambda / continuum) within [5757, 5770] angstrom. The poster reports 5762.60 angstrom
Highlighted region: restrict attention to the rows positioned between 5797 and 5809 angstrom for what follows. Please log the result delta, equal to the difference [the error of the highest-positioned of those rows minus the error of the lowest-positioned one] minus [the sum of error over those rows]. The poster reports -227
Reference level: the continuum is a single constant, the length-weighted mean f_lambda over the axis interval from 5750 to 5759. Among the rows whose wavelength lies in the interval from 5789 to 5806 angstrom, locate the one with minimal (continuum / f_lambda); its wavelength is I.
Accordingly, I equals 5802.54 angstrom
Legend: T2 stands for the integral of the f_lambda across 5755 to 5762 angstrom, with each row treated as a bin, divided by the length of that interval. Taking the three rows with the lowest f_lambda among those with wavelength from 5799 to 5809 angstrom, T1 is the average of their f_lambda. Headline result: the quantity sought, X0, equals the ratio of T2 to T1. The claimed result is 1.03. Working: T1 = 283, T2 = 293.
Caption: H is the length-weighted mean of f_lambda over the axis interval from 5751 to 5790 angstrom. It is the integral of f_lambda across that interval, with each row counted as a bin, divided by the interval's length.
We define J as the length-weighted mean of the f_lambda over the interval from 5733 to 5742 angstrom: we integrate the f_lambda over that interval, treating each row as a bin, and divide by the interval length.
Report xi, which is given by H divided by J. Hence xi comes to 0.99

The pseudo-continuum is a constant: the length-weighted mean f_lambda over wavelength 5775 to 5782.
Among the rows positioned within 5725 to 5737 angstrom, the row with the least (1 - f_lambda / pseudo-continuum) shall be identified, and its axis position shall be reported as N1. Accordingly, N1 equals 5734.80 angstrom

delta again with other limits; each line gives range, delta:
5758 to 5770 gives -240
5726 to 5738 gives -240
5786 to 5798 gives -232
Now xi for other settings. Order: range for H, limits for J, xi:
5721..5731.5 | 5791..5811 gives 1.06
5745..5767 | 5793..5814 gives 0.98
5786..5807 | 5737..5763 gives 1.00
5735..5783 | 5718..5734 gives 0.99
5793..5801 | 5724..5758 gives 0.96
